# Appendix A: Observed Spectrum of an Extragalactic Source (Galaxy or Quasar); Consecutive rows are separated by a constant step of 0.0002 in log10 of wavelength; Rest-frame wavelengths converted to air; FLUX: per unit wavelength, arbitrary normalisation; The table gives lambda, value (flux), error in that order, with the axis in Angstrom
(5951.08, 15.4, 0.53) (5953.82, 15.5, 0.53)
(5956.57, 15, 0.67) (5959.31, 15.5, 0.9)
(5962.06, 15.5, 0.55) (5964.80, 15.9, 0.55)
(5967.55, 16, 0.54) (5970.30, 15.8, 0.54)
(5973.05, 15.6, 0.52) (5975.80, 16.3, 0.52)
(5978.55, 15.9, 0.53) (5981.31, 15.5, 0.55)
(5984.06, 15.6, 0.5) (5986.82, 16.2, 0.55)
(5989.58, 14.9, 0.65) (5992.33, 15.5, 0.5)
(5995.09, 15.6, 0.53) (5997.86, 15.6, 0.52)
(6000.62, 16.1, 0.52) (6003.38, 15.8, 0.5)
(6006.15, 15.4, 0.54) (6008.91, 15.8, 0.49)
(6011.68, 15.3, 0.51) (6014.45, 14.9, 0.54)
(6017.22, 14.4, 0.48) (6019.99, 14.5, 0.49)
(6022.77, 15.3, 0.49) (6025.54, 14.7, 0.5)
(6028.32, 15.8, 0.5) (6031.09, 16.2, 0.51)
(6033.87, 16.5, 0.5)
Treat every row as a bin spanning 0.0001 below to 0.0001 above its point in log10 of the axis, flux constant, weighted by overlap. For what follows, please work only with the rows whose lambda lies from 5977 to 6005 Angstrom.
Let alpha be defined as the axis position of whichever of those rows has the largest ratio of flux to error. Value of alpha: 6003.38 Angstrom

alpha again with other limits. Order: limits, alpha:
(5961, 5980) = 5975.80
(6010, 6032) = 6031.09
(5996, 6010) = 6008.91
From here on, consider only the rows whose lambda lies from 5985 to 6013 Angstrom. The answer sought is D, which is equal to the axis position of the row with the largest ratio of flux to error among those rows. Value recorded 6008.91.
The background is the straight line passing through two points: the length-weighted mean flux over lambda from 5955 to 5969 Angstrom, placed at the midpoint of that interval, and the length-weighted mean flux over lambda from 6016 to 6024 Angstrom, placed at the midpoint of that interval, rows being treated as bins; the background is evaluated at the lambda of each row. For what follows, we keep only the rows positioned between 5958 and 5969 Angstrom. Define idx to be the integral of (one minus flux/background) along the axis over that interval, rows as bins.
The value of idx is -0.12 Angstrom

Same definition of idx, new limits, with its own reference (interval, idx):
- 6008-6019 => -0.17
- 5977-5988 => -0.38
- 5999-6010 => -0.61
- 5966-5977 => -0.35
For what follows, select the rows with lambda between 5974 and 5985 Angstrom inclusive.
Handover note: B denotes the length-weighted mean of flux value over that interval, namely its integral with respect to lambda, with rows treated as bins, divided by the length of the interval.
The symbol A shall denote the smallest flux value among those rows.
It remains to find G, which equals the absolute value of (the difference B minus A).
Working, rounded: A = 15.5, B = 15.8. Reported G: 0.33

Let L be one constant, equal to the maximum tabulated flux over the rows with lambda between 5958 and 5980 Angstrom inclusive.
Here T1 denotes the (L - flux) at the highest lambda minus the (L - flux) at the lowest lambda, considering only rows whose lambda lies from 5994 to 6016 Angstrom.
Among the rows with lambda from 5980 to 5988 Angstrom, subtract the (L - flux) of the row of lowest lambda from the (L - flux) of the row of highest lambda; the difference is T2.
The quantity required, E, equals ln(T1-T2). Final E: 0.34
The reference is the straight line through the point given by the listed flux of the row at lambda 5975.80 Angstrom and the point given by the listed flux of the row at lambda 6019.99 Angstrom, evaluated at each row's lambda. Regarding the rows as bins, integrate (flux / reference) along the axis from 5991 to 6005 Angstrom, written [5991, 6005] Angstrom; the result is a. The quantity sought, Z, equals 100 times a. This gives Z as 1429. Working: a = 14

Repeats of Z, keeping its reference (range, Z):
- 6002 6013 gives 1142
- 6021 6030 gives 963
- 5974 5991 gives 1669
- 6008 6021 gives 1321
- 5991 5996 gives 499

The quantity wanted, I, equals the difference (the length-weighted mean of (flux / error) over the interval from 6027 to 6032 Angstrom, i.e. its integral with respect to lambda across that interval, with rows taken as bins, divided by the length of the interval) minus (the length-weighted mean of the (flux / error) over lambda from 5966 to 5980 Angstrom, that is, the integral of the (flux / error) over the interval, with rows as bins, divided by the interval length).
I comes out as 1.71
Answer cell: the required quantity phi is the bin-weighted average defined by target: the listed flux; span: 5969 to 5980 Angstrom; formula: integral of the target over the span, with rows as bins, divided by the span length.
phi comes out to 15.9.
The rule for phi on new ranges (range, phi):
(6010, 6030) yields 15.0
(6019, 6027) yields 14.8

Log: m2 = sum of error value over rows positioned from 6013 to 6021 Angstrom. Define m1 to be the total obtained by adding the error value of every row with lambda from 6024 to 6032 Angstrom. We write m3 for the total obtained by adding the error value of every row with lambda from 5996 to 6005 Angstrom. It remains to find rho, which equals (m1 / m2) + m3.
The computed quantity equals 2.54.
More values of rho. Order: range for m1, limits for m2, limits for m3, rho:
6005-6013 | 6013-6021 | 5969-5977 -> 2.60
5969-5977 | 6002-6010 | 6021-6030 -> 2.52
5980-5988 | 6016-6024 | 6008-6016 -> 2.64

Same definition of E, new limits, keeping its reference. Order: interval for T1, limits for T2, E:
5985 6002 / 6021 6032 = 0.00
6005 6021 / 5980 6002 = 0.41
